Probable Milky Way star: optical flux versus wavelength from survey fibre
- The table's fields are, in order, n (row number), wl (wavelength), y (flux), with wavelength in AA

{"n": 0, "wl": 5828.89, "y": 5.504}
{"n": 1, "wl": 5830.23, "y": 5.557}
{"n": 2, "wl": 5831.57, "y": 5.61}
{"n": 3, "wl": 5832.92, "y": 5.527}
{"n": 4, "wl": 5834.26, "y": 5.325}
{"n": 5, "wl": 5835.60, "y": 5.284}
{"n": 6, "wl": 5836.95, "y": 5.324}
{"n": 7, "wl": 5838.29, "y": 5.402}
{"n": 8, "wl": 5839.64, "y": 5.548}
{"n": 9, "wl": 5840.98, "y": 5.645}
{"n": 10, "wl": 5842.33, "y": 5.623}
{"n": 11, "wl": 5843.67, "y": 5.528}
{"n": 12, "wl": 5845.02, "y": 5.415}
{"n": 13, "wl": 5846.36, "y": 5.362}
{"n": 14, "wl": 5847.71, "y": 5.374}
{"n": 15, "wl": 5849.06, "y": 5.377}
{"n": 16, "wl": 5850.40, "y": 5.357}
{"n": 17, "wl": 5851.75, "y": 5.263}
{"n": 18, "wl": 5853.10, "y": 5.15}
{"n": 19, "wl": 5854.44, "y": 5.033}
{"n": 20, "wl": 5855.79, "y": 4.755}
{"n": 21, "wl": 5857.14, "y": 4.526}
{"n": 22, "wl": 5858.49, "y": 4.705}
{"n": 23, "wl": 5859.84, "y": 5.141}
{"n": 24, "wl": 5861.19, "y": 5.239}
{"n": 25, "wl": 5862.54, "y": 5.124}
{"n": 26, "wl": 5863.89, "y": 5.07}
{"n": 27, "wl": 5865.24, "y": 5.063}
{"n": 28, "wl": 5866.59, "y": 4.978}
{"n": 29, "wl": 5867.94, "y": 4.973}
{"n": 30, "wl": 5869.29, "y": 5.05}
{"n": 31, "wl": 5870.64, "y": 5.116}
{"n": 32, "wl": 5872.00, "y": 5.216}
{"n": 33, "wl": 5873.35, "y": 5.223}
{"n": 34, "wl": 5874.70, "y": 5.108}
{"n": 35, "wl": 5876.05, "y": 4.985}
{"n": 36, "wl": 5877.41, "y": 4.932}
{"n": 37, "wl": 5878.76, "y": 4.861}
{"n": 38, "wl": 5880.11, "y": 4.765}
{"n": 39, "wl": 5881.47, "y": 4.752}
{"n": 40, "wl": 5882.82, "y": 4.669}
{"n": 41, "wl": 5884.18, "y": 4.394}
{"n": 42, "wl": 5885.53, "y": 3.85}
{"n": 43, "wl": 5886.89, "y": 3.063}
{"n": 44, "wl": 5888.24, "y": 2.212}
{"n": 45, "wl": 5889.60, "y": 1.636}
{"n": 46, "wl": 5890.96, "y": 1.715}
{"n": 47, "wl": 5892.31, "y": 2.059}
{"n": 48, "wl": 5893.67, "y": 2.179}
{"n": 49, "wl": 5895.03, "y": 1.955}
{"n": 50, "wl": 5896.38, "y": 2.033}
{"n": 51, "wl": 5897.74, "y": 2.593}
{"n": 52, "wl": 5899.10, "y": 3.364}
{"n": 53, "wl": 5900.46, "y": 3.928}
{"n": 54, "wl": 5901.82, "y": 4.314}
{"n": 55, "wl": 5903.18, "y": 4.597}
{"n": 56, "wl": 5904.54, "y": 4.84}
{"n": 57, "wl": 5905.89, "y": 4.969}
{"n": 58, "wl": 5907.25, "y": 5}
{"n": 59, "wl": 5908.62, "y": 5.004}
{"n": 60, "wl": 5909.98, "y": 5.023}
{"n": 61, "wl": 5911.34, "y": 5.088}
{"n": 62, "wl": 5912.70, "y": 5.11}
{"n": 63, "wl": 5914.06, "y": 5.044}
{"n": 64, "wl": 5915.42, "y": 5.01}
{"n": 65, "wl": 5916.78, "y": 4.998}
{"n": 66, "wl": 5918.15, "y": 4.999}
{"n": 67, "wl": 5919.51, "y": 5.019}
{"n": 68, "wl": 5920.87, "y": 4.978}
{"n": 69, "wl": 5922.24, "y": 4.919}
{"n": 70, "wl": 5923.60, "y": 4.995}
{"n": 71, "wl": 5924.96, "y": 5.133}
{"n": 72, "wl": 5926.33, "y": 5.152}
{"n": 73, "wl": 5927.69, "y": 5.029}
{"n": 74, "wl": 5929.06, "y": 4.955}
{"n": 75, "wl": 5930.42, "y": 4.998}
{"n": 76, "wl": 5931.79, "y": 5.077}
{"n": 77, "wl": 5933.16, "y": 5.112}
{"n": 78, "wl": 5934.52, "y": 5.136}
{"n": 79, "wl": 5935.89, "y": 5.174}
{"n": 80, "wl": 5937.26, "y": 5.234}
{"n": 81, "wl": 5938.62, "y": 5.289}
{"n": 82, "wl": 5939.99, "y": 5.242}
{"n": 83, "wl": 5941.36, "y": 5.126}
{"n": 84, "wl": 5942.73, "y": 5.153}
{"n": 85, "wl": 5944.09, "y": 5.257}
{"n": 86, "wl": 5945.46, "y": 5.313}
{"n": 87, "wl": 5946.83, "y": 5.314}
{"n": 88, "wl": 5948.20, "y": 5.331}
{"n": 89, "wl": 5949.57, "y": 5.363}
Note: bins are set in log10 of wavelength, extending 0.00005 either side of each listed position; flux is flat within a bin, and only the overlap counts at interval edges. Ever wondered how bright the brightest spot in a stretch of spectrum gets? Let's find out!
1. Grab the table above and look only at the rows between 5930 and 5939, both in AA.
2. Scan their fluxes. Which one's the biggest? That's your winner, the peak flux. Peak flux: 5.289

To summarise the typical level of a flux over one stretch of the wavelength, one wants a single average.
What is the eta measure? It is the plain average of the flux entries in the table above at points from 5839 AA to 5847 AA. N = 5.5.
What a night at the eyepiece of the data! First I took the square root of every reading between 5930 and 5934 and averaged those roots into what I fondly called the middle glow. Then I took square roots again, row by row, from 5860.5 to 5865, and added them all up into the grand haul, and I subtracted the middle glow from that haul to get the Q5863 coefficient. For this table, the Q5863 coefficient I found 4.55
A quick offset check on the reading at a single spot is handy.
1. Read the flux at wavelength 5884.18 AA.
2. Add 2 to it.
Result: 6.4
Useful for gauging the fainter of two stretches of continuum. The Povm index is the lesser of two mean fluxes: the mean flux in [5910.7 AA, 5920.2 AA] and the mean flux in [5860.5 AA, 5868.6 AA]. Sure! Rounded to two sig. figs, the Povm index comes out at 5.0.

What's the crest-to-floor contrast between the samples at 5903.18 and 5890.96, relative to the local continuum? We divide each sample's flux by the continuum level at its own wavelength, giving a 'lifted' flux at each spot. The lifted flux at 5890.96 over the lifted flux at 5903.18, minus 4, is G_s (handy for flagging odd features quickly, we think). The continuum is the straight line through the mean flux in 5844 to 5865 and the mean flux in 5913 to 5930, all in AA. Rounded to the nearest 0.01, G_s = -3.63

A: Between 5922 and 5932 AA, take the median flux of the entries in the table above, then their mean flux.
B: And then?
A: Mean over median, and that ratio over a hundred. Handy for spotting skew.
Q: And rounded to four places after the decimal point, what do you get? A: 0.0100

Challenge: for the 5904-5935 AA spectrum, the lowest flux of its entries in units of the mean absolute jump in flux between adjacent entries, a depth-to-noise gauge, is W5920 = 96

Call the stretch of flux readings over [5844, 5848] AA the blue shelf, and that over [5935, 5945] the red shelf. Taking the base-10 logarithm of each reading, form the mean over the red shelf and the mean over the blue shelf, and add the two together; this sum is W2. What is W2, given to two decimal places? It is 1.45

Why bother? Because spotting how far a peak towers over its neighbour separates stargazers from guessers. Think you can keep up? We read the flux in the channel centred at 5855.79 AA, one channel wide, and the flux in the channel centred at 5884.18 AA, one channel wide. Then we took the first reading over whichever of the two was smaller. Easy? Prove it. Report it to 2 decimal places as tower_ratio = 1.08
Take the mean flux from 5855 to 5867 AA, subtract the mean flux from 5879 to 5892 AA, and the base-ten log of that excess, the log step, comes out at 0.2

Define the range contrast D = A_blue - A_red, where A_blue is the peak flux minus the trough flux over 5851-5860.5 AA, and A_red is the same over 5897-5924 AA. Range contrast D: -2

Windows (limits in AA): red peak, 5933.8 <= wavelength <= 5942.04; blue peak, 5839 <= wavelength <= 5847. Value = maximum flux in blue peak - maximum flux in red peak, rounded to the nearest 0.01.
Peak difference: 0.36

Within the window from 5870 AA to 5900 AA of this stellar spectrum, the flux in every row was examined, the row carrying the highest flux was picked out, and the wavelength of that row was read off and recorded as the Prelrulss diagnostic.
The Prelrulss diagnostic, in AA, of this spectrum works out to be 5873.35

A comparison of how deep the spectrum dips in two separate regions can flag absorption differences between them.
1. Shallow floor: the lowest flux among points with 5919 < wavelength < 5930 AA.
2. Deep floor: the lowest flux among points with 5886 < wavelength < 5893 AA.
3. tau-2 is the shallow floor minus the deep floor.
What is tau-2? 3.3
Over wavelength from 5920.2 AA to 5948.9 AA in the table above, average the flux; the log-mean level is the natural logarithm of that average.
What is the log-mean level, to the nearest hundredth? 1.64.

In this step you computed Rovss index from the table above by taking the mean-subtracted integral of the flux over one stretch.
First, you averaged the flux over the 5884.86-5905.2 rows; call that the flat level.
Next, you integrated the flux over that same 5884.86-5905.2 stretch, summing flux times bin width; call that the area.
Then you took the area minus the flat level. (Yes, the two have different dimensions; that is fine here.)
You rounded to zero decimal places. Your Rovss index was 57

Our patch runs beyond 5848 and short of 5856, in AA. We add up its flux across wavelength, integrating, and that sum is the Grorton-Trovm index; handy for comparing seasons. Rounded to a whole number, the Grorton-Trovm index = 42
